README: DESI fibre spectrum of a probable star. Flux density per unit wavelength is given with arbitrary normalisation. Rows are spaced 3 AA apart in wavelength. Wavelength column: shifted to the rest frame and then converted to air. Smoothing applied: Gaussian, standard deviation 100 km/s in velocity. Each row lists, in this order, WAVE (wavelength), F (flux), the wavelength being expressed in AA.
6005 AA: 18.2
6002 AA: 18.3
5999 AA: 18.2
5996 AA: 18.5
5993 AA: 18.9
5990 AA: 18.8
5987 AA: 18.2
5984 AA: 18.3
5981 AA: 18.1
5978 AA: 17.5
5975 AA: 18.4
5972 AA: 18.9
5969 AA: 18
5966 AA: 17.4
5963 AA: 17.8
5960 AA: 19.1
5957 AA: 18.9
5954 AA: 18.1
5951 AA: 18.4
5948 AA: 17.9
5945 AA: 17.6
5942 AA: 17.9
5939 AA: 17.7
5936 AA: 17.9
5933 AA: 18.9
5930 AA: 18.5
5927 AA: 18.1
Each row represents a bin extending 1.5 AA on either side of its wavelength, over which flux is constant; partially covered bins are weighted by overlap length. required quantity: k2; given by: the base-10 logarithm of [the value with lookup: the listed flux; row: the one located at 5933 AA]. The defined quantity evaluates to 1.276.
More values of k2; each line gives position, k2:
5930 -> 1.267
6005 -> 1.260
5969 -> 1.255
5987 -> 1.260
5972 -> 1.276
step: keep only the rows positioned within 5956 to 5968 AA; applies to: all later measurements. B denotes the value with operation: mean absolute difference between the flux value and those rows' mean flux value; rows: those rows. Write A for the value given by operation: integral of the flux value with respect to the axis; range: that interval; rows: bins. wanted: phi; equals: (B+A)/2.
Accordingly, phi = 110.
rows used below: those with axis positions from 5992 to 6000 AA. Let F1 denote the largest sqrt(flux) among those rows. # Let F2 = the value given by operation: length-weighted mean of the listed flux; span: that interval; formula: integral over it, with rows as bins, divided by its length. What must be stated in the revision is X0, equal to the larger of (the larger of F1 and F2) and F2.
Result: 18.5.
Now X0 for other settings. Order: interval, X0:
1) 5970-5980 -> 18.2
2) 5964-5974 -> 18.1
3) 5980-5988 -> 18.2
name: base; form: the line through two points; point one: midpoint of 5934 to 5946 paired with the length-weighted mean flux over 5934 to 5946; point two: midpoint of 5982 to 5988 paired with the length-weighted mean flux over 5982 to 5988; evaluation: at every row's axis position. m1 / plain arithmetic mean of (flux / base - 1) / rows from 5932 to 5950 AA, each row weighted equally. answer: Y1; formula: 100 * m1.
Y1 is 0.8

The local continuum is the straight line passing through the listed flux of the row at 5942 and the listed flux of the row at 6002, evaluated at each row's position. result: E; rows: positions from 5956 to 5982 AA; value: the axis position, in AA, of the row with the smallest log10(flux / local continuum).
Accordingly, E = 5966 AA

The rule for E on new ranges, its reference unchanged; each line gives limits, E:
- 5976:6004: 5978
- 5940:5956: 5945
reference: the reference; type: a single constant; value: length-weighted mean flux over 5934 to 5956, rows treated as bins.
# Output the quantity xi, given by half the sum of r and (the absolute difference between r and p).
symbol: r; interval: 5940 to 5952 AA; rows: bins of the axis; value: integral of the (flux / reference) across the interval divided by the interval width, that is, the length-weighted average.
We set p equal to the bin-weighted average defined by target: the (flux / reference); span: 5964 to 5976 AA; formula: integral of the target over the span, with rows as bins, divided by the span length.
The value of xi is 0.505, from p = 1.01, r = 1.00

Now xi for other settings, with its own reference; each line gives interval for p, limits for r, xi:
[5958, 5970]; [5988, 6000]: 0.531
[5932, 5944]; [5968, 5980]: 0.511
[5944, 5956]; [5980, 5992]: 0.521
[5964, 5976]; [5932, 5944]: 0.505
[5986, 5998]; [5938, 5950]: 0.517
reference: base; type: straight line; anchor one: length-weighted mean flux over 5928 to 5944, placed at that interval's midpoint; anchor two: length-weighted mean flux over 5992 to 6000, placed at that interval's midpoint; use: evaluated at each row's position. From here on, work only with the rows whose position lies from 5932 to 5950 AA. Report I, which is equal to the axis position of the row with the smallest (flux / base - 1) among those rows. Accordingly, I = 5945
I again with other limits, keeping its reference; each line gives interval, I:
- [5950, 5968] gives 5966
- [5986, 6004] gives 5999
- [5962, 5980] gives 5966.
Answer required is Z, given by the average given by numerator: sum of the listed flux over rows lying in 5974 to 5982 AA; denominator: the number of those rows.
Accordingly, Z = 18.0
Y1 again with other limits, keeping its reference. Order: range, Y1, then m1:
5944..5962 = 2.2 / 0.022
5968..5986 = 0.2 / 0.002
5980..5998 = 1.1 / 0.011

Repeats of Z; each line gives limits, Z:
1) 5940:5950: 17.8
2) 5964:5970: 17.7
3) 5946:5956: 18.1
